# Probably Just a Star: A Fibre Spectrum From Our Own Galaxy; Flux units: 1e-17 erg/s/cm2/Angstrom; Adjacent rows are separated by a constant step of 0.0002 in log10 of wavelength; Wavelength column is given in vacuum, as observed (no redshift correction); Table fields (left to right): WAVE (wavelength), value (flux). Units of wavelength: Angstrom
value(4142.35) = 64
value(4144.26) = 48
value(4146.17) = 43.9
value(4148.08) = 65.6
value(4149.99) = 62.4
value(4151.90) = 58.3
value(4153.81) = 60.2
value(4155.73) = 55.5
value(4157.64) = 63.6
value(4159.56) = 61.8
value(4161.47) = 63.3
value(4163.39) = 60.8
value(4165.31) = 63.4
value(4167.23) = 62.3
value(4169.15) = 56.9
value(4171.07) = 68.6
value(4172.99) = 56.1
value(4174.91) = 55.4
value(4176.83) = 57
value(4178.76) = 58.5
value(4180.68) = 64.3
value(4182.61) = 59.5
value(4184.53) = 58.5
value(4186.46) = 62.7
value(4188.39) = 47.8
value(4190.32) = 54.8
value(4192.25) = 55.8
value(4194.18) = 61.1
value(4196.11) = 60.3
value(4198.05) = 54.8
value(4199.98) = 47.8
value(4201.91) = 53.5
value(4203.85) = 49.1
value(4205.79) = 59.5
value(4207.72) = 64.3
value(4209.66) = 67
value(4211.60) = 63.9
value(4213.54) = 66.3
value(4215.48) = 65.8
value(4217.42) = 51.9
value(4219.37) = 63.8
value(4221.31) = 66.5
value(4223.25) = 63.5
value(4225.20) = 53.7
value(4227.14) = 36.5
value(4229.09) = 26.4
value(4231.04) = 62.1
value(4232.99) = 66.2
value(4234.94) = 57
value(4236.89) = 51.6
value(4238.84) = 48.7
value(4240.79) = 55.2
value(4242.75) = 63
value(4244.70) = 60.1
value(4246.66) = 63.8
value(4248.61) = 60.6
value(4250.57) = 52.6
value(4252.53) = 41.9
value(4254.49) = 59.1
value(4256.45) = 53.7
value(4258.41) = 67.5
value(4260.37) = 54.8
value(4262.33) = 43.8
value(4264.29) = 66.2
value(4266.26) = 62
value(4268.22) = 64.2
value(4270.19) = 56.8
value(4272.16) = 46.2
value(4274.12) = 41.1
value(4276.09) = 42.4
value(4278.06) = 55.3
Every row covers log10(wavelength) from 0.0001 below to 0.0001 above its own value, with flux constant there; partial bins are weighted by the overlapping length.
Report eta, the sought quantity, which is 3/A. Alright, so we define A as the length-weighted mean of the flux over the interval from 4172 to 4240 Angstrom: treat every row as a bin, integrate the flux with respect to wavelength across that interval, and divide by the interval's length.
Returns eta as 0.0527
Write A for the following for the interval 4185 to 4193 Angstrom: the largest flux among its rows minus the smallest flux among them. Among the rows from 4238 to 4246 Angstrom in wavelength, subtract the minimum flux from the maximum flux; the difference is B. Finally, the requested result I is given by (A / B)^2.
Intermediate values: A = 15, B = 14.3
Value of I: 1.1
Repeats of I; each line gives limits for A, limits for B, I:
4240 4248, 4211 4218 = 0.4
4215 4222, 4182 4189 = 1.0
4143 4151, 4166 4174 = 3.0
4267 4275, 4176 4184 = 10.0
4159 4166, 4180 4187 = 0.2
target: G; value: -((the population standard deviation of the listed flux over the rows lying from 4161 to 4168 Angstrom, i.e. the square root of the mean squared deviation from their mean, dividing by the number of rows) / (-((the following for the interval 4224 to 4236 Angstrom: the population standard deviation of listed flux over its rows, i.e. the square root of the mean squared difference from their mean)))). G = 0.1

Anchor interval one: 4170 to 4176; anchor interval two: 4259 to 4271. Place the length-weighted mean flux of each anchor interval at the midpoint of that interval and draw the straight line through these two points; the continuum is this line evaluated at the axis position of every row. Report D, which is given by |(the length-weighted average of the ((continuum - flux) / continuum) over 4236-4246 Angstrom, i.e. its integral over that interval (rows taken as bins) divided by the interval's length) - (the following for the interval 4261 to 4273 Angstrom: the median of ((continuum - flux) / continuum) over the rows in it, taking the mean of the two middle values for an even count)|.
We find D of 0.066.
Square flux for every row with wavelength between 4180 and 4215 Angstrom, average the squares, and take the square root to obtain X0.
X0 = 58.7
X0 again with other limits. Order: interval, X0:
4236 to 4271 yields 57.4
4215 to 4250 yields 57.4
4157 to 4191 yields 59.9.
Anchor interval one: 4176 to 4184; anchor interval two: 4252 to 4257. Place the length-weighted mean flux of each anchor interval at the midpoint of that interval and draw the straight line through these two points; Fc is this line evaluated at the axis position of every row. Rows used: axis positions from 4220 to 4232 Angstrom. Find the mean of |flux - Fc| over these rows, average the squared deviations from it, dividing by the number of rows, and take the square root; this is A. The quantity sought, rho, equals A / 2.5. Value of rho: 3.5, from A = 8.7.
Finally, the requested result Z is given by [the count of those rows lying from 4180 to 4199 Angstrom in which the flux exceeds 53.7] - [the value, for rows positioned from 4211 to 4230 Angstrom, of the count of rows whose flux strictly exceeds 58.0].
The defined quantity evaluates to 3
